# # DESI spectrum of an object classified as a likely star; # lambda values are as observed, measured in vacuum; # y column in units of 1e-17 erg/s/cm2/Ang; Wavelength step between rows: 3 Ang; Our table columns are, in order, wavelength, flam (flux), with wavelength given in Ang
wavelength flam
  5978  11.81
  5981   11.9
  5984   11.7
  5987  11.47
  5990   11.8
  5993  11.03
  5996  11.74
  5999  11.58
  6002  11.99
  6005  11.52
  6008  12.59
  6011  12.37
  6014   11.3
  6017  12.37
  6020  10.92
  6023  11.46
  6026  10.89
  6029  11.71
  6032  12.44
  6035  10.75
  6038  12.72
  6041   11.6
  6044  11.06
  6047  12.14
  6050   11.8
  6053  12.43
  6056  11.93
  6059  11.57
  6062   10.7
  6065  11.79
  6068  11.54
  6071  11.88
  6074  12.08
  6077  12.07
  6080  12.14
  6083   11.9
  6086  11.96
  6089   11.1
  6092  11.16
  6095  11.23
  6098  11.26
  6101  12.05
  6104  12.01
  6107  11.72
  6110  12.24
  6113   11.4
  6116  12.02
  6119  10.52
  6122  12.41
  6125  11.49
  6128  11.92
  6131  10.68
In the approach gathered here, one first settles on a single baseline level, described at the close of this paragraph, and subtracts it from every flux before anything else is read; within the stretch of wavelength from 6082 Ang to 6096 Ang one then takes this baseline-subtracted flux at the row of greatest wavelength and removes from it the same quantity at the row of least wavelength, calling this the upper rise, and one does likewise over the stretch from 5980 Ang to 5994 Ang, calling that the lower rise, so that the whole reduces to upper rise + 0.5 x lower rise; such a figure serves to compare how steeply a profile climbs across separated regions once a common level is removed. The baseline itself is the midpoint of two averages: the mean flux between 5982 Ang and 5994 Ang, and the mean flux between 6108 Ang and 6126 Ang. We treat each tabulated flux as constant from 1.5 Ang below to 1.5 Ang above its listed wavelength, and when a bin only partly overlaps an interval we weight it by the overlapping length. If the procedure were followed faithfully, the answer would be -1.1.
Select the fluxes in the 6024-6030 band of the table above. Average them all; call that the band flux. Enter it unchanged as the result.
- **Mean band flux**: 11.3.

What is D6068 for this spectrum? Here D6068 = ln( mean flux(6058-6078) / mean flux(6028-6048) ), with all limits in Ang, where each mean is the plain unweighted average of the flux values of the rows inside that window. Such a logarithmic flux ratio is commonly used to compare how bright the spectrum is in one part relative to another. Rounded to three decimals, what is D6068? -0.010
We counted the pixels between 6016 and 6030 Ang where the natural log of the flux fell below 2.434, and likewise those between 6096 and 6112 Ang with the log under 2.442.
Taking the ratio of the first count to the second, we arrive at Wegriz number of 2.0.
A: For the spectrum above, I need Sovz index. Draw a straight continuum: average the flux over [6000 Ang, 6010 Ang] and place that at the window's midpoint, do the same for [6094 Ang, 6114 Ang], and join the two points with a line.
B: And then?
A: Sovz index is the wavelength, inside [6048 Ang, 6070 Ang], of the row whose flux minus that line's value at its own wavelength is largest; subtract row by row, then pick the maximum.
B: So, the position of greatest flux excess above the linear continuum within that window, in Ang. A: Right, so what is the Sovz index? 6053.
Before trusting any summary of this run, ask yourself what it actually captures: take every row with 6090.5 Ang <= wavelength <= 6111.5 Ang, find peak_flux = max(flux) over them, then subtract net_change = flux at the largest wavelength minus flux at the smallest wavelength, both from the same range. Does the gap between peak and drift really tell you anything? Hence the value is 11.2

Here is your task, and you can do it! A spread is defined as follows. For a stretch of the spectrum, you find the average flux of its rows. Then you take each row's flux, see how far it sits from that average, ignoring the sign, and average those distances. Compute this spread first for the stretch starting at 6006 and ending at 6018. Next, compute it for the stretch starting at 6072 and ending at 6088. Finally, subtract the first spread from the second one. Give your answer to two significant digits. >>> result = -0.35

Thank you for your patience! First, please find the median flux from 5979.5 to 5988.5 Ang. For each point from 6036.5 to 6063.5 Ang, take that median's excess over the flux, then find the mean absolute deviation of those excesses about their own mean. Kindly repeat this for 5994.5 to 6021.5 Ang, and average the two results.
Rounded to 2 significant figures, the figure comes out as 0.47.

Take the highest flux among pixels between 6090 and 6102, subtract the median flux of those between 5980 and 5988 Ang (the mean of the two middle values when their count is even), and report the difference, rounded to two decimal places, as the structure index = 0.35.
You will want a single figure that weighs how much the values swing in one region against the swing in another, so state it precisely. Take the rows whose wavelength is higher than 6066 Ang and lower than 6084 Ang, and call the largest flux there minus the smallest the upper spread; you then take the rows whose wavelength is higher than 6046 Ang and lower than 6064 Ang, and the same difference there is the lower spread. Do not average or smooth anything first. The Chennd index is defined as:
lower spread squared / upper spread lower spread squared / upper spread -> 5.0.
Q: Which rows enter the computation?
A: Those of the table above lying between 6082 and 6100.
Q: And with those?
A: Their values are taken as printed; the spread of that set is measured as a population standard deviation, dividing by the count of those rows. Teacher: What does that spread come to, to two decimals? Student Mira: 0.35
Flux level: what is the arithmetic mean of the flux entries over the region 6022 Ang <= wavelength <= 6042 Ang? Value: 11.7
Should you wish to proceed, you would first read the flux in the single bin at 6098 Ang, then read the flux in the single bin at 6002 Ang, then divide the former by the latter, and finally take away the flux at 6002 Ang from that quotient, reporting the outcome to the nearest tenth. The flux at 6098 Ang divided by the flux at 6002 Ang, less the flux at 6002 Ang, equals -11.1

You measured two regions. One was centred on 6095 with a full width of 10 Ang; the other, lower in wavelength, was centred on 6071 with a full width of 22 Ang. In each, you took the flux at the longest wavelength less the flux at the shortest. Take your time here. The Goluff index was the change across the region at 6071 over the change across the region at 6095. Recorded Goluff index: 14.4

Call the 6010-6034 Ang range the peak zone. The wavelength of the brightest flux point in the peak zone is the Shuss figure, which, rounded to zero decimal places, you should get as 6032 Ang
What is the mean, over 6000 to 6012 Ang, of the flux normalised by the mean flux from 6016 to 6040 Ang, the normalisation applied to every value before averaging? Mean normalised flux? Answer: 1.04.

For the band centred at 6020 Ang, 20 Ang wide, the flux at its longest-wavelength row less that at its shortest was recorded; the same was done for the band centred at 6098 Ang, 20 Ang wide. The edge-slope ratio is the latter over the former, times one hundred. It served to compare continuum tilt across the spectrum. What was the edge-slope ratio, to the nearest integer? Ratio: -94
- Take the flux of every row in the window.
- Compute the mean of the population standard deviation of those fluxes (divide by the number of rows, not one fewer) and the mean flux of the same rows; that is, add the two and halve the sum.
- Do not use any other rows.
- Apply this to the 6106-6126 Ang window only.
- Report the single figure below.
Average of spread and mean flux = 6.14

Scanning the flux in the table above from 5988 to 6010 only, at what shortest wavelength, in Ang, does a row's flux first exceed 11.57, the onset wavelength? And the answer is 5990 Ang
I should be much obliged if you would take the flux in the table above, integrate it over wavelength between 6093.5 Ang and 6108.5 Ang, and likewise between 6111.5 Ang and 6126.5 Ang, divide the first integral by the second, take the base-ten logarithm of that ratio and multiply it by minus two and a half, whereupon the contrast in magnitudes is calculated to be -0.01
